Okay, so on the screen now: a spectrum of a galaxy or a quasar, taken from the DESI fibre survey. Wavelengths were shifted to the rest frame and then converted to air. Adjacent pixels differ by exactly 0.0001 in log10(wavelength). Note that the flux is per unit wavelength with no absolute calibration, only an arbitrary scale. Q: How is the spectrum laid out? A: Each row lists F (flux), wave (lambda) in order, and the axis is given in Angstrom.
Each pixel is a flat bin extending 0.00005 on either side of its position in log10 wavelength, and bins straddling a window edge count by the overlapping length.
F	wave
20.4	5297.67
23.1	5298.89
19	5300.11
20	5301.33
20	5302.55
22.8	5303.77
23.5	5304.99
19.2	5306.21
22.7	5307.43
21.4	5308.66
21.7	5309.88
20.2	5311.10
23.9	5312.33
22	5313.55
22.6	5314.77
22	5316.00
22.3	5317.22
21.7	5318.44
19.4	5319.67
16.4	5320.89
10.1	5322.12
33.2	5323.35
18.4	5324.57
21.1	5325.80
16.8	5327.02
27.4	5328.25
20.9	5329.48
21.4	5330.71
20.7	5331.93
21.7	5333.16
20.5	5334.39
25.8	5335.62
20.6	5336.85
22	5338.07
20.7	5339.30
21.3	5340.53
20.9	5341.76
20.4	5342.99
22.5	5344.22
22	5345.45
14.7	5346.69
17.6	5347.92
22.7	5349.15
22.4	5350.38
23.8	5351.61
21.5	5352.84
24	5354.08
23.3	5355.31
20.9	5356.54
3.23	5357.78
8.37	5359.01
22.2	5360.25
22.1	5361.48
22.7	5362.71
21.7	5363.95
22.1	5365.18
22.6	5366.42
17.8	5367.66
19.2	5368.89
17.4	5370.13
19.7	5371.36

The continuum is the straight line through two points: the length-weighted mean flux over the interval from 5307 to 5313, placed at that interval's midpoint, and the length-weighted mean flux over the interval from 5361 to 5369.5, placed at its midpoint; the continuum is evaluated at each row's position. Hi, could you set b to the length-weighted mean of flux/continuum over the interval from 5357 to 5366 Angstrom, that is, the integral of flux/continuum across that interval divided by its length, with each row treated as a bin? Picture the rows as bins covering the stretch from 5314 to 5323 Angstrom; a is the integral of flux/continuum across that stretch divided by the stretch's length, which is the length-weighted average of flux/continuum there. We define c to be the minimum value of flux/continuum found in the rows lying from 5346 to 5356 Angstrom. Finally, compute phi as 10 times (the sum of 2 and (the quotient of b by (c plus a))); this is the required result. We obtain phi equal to 25.2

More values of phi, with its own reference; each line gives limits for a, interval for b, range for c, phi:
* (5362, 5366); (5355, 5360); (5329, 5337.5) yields 23.3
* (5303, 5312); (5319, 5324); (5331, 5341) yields 24.7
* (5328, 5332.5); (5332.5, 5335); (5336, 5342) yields 24.9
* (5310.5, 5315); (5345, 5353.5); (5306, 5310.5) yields 25.1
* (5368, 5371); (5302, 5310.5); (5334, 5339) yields 25.4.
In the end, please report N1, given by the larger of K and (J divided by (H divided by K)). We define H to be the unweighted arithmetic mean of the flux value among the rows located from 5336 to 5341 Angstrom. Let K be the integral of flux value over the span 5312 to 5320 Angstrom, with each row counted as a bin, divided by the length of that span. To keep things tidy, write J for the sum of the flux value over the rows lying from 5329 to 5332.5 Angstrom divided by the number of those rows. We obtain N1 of 22.0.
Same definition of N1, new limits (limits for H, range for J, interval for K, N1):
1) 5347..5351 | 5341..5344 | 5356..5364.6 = 17.3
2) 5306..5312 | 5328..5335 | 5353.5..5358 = 20.1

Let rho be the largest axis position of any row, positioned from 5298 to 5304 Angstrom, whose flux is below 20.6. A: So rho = 5302.55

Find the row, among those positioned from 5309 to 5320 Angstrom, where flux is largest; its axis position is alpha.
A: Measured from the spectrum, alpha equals 5312.33 Angstrom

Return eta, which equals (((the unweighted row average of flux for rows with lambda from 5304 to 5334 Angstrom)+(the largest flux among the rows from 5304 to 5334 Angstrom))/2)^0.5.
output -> 5.22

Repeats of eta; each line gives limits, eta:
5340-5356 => 4.76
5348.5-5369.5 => 4.69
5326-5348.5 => 4.92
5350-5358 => 4.68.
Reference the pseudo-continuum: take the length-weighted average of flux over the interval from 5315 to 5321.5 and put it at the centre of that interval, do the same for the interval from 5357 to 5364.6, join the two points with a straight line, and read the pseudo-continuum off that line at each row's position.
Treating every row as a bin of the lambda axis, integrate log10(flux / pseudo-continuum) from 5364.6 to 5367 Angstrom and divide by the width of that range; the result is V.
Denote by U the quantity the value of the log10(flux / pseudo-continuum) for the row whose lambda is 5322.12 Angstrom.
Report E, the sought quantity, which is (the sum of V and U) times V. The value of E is -0.022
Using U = -0.30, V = 0.13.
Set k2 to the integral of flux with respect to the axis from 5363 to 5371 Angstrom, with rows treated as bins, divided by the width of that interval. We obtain 20.2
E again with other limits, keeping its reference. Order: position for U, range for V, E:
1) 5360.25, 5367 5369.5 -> 0.010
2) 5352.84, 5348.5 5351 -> 0.019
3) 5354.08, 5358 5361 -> 0.005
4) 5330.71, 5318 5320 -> 0.000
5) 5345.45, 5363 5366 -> 0.026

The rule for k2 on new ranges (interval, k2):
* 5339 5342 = 21.0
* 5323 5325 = 25.6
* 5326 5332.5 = 21.4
